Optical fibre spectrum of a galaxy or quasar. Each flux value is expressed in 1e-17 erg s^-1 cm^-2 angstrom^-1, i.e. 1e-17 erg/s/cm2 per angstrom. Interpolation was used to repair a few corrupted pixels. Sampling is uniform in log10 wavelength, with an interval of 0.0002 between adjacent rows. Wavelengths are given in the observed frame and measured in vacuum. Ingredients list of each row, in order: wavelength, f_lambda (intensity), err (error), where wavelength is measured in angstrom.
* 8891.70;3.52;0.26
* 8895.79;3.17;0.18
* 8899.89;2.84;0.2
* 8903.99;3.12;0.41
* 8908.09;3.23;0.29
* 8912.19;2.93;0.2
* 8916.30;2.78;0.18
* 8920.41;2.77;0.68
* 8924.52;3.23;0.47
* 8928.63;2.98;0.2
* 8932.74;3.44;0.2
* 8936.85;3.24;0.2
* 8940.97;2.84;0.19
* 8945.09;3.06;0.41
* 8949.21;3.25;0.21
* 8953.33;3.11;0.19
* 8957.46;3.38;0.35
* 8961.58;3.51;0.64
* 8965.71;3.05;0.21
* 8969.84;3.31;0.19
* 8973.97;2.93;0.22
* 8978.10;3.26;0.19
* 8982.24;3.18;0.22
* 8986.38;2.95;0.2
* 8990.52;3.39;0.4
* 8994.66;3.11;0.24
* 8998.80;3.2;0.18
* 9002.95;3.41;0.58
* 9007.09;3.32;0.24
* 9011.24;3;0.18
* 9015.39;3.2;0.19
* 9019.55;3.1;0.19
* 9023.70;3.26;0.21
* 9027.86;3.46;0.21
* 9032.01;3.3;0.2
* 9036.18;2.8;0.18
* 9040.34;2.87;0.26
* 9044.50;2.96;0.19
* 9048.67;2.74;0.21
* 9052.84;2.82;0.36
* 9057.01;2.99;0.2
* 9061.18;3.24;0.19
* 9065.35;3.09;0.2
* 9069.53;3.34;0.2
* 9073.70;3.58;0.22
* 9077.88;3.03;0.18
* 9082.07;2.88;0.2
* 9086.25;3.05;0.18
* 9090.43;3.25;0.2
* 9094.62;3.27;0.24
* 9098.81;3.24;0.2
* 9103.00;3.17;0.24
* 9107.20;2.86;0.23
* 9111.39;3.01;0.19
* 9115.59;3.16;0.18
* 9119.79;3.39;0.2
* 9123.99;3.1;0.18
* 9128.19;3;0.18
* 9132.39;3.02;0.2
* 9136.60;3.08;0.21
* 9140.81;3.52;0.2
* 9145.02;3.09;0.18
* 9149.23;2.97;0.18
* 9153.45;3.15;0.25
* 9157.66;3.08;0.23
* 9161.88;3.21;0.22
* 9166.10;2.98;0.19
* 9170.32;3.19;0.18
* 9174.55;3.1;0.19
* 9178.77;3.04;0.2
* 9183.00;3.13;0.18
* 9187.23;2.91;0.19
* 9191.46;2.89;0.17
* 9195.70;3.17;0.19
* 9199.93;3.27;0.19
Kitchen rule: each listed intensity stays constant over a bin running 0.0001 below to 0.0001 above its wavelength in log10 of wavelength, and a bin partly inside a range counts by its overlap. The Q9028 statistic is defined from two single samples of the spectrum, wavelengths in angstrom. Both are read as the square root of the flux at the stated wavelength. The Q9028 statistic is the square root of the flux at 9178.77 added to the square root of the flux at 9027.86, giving 3.60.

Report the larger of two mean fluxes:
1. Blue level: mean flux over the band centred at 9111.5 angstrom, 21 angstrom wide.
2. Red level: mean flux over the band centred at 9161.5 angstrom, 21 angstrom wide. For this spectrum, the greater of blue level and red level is 3.12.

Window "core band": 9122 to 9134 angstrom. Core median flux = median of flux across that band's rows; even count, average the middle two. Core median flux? 3.02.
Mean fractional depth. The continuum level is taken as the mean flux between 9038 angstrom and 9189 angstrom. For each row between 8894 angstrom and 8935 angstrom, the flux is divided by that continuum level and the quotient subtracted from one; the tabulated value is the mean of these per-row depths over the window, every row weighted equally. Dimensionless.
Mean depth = 0.016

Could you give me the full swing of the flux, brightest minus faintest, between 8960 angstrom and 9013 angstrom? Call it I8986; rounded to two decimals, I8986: 0.58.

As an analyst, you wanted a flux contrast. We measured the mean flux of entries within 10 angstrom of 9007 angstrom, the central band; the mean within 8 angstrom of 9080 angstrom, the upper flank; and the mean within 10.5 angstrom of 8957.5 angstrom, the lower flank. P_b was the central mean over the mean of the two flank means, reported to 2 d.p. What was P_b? 1.01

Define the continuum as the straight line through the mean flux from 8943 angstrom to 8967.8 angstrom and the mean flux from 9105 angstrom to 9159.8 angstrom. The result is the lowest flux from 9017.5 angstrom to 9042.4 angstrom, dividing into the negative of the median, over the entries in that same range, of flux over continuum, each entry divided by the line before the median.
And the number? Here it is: -0.357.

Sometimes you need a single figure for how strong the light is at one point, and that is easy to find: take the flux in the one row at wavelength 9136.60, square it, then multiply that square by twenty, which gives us 190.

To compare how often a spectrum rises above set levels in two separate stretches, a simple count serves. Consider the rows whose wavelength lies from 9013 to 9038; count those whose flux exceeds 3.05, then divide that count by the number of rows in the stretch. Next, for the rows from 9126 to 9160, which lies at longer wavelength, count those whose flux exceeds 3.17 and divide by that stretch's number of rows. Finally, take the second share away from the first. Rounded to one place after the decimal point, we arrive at 0.7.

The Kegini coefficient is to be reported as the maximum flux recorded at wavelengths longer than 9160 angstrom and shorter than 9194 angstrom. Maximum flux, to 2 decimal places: 3.21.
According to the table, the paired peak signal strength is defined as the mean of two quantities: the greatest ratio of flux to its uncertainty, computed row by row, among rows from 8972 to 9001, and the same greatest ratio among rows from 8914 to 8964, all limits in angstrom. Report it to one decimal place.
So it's 17.5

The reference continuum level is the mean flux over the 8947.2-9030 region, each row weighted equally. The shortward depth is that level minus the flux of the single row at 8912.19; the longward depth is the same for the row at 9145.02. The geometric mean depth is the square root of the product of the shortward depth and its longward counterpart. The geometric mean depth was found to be 0.193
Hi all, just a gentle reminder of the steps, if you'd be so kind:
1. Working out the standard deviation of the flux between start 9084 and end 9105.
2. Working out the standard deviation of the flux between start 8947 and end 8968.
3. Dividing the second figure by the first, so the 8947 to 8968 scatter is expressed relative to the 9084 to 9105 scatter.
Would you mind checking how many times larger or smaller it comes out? 2.1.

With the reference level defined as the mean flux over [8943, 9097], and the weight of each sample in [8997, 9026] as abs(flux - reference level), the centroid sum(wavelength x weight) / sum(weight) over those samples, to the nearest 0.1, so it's 9009.5 angstrom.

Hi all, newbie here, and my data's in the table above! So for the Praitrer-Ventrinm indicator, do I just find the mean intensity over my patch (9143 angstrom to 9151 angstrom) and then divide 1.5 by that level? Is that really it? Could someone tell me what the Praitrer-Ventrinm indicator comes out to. 0.495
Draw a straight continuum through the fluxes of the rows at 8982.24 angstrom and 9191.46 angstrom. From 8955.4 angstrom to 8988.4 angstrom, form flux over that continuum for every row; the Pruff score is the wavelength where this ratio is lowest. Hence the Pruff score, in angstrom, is 8973.97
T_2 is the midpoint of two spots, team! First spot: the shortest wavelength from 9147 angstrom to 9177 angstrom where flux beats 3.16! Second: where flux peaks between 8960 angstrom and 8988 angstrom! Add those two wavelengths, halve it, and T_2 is 9061.7 angstrom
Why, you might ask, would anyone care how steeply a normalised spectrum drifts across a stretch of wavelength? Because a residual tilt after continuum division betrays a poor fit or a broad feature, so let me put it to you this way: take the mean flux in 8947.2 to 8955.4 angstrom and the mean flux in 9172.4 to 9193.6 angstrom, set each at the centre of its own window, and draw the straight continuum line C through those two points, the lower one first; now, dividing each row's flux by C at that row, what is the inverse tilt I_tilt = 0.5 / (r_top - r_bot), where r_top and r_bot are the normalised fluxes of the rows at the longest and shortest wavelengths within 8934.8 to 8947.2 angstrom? -9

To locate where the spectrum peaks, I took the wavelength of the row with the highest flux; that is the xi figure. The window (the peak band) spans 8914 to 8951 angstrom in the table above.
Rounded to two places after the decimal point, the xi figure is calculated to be 8932.74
